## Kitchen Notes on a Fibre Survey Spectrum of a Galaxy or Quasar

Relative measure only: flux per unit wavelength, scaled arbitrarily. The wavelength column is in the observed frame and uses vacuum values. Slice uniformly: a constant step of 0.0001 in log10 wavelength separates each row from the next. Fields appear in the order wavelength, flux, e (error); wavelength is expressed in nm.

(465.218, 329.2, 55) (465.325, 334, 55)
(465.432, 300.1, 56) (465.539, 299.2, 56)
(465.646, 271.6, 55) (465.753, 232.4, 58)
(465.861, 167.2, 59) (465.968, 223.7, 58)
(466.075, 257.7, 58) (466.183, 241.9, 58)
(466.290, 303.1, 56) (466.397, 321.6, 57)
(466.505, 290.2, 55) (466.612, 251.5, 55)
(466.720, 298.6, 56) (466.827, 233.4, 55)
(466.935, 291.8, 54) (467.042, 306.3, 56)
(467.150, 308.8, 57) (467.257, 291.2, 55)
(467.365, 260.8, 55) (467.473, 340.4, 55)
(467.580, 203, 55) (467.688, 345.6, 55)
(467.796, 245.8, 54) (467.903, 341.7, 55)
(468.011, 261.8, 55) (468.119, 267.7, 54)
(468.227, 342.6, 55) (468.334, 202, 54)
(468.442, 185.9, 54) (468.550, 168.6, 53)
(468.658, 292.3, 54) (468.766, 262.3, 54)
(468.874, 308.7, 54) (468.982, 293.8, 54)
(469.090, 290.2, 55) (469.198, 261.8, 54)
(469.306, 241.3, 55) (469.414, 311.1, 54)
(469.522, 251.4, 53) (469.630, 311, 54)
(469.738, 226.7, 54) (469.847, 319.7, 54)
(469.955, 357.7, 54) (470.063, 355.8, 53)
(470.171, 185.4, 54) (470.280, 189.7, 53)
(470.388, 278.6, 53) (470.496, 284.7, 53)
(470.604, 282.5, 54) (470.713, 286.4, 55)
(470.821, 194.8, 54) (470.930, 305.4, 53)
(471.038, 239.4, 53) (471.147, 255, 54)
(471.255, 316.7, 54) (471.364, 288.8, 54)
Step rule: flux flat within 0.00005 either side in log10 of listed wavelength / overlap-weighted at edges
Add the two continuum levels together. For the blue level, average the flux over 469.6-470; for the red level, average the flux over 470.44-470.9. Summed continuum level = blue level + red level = 566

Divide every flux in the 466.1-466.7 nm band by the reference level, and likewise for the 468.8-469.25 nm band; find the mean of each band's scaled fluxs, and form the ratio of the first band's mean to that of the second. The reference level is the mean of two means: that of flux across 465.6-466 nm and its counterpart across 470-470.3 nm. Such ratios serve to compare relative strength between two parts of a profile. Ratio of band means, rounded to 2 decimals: 0.98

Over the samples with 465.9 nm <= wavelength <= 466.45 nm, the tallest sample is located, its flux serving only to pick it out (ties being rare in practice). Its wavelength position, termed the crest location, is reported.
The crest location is 466.397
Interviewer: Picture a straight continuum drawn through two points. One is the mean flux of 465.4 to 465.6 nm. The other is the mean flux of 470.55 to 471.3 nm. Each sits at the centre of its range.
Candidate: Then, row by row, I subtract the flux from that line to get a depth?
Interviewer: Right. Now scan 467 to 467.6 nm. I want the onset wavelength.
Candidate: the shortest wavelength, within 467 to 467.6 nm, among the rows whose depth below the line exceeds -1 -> 467.365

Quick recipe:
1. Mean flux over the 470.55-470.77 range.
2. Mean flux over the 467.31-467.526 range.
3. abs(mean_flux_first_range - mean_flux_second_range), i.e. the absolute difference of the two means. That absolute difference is 16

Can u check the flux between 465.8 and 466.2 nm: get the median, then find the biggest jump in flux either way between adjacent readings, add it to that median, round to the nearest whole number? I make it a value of 289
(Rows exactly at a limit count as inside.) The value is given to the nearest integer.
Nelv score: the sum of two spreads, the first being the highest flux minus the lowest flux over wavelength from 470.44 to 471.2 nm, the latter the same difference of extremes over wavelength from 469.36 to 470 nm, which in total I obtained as 242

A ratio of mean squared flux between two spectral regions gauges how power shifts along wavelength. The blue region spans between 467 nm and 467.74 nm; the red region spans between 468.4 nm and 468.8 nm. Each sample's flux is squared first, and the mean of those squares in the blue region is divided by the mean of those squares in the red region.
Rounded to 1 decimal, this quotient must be 1.6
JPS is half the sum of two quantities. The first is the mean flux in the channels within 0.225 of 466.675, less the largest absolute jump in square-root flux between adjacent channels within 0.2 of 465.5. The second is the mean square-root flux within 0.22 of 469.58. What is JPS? 142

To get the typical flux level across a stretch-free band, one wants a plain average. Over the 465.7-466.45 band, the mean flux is 250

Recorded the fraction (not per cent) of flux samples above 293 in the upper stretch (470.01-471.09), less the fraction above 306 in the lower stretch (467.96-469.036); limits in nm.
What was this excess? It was 0.00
